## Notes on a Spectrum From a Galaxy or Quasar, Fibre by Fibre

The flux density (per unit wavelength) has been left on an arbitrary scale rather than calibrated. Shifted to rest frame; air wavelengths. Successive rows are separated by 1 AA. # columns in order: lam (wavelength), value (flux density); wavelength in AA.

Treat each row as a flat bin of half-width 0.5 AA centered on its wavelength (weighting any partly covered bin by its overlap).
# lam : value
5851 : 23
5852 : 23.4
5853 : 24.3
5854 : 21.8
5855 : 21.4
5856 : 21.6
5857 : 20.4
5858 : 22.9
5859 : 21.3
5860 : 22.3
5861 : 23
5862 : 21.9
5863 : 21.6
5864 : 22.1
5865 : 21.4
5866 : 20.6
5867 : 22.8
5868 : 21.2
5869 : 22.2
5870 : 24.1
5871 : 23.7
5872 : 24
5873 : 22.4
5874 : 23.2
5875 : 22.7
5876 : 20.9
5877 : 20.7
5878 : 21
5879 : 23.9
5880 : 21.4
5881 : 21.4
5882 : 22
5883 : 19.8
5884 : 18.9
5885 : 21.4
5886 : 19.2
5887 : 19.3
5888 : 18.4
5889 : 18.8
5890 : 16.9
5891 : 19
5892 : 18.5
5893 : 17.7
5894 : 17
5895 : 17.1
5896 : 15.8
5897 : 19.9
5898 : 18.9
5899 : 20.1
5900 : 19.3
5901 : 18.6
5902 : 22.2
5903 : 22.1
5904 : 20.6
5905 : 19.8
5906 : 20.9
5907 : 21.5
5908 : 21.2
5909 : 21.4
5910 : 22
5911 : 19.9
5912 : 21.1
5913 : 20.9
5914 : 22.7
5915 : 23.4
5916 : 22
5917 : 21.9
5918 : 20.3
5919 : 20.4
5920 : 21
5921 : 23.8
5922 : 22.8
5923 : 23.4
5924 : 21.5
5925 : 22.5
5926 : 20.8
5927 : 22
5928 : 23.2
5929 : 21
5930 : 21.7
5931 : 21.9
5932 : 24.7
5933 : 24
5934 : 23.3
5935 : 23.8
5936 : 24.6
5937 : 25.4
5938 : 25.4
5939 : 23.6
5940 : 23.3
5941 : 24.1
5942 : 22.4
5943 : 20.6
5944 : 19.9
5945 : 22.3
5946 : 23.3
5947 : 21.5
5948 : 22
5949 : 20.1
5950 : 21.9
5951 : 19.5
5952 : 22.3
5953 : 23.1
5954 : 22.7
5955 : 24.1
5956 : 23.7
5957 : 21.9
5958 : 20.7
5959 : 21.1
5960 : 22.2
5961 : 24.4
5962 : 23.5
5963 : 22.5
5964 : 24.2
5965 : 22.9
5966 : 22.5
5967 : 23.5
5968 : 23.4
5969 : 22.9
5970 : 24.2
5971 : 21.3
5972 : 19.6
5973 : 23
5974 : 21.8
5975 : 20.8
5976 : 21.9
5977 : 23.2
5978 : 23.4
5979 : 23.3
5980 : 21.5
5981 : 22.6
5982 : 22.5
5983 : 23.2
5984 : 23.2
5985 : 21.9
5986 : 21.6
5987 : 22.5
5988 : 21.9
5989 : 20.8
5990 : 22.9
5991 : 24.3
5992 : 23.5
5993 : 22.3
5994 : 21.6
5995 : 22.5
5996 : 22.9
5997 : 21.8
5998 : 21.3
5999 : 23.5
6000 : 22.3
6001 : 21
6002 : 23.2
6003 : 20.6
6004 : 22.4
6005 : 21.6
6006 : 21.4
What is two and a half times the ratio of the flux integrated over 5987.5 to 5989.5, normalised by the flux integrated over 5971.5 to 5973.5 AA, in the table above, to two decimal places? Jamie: 2.51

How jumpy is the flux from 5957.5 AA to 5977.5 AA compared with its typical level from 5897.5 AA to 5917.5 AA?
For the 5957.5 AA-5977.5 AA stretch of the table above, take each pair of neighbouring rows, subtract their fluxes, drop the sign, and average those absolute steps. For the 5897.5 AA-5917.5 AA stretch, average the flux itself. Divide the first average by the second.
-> 0.061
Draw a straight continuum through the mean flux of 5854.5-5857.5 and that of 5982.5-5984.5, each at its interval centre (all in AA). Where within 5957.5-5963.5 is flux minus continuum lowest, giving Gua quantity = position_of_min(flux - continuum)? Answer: 5958 AA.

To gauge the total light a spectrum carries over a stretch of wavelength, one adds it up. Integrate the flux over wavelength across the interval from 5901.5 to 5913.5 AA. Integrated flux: 254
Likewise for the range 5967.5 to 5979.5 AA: 269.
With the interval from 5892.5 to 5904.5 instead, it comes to 229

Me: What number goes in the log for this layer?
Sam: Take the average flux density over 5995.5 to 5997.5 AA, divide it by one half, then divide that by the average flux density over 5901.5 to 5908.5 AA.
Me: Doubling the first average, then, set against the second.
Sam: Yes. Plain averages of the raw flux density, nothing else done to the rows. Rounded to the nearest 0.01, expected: 2.11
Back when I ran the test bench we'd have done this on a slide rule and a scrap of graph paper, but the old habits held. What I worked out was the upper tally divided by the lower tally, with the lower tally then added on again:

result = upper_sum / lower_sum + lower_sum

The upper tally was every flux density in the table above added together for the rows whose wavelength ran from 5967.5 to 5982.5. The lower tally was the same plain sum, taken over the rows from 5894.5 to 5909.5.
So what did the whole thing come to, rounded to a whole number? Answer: 301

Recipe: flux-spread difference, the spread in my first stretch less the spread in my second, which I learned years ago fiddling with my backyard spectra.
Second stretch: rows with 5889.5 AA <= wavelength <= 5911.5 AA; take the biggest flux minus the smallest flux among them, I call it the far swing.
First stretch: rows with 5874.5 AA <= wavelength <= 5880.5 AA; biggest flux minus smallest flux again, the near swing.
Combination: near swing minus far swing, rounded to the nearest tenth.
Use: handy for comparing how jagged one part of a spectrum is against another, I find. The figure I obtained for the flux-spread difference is -3.2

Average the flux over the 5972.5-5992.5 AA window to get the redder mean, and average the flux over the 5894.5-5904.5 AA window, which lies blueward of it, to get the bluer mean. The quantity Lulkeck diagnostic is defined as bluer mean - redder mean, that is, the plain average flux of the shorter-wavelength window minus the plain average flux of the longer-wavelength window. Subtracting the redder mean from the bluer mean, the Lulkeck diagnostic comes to -3.0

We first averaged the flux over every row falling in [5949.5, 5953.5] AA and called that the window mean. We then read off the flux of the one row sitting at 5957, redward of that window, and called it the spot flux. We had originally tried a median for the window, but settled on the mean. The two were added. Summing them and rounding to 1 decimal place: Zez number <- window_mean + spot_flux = 43.6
